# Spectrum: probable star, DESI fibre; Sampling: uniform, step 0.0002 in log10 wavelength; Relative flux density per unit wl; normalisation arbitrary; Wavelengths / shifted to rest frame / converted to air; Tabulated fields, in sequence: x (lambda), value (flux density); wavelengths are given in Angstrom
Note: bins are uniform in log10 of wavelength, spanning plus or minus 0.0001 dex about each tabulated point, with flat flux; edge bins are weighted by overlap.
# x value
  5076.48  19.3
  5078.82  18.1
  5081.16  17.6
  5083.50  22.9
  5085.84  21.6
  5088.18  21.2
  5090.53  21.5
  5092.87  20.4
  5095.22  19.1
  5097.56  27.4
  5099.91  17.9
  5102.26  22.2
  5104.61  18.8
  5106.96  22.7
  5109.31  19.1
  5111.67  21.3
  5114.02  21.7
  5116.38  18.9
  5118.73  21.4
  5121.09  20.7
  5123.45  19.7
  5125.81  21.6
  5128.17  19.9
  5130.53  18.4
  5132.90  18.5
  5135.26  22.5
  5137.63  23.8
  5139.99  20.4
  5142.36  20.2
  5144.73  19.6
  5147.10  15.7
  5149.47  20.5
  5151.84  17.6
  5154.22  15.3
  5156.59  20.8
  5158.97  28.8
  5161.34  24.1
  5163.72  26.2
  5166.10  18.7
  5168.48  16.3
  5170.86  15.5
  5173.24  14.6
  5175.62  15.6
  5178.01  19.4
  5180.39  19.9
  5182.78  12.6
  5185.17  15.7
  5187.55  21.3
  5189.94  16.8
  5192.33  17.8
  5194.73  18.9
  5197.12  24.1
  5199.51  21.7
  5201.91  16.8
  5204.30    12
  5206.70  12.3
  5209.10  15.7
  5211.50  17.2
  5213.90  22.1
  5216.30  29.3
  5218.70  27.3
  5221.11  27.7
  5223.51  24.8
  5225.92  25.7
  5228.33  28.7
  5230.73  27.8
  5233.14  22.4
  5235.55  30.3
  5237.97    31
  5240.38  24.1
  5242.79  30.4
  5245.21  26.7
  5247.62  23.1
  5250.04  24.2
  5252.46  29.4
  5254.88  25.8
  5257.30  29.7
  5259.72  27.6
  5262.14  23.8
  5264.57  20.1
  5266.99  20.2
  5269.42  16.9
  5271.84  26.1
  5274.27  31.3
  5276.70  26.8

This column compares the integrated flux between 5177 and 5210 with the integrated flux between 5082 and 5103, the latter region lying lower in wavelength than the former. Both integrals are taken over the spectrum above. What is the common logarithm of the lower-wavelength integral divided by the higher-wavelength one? -0.1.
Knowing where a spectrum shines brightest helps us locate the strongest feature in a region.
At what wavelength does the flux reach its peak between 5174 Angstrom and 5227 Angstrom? 5216.30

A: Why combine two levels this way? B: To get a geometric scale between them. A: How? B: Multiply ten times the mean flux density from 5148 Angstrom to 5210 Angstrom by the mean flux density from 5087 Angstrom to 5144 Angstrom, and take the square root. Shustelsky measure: 61.9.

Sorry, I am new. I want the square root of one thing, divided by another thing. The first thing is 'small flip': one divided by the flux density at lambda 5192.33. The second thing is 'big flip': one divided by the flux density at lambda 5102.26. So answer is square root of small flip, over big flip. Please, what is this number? 5.3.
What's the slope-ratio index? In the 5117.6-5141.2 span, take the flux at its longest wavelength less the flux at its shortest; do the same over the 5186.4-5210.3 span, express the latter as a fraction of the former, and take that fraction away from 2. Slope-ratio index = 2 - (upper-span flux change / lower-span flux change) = -3.6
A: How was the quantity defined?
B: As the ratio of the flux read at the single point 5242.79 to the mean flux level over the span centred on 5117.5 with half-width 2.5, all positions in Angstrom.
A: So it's 1.5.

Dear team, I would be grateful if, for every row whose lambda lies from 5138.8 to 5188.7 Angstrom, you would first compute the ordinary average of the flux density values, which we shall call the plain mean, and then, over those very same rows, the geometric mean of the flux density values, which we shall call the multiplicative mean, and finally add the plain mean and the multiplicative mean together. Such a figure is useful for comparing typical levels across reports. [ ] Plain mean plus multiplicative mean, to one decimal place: 37.6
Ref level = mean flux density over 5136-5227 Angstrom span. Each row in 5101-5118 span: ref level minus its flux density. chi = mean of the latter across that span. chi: -0.86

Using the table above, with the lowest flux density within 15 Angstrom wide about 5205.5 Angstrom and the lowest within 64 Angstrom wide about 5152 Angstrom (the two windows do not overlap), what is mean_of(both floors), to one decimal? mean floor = 12.3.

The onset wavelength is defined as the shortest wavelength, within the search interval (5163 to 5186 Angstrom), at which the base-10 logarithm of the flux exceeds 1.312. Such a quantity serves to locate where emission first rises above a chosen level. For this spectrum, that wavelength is 5163.72 Angstrom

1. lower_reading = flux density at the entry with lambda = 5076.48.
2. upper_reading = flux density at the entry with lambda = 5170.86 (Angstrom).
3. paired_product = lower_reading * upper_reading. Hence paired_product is 299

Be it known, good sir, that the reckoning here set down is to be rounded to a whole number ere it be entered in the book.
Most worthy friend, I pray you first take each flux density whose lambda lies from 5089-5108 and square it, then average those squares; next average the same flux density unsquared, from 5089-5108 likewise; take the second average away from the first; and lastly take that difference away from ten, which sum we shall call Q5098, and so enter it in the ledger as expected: -428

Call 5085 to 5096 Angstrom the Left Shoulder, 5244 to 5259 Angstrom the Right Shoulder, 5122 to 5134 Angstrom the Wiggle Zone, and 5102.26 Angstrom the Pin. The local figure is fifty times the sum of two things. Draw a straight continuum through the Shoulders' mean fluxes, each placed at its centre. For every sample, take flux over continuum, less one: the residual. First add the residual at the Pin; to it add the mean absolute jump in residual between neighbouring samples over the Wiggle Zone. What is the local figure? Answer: 5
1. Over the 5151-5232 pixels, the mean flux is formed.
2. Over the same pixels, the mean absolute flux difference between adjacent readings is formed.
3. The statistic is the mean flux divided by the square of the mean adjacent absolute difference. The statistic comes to 1.9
